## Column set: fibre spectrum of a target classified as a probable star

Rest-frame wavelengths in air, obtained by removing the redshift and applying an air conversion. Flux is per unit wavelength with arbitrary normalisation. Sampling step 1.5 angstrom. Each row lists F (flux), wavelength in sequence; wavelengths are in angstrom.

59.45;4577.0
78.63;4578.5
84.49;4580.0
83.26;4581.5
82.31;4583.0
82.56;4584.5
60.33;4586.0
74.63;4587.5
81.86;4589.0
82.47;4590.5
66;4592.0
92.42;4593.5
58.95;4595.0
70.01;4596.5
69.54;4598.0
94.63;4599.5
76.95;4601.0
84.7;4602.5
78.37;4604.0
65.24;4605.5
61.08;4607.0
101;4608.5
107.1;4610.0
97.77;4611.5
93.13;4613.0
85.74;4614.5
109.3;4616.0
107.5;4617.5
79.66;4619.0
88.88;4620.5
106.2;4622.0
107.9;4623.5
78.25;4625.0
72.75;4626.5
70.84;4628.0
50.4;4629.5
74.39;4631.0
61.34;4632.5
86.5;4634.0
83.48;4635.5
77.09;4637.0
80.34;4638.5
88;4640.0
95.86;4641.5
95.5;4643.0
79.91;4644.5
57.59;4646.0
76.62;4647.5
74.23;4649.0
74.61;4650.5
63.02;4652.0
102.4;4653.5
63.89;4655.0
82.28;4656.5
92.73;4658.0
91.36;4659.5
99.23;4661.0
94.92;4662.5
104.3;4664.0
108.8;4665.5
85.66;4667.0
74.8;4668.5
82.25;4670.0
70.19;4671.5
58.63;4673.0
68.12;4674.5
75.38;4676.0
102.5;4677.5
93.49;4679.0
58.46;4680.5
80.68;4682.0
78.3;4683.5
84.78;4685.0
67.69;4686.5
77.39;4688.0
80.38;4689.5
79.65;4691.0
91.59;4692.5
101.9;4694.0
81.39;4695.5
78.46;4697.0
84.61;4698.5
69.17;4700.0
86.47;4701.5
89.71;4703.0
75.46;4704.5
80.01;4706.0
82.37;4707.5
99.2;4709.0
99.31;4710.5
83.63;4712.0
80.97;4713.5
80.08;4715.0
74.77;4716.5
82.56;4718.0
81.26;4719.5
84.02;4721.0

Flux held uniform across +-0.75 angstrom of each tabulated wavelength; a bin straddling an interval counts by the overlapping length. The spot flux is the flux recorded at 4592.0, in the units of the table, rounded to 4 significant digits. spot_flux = 66.00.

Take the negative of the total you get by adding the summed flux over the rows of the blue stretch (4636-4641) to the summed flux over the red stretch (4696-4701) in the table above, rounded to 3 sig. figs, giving -478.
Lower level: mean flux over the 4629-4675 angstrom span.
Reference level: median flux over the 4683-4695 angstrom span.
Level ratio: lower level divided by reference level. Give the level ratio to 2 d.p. 1.01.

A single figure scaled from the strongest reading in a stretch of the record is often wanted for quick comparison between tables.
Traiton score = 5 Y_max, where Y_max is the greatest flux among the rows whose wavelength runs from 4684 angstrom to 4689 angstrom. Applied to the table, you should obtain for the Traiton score 424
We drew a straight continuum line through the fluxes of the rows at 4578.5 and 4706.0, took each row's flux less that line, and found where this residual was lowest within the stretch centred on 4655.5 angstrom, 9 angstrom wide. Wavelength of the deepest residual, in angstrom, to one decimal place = 4652.0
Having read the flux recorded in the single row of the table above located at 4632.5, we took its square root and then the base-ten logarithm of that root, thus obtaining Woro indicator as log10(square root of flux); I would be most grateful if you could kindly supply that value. 0.89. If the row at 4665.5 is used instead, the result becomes 1.02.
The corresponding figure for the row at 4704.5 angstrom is 0.94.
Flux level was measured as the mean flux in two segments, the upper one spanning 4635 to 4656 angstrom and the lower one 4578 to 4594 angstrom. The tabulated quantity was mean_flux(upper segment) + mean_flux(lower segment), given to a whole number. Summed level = 158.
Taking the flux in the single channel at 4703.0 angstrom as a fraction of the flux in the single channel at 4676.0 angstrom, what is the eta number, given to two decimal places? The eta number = 1.19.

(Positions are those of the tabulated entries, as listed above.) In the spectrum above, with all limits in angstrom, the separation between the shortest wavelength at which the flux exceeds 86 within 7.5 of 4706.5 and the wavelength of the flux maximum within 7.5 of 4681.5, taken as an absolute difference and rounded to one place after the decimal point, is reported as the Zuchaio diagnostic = 24.0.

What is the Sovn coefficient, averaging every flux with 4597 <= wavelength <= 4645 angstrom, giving 85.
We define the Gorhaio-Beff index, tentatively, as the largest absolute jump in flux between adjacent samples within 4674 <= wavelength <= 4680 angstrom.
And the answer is 27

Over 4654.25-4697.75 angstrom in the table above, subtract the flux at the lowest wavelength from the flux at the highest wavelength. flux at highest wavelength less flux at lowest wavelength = 15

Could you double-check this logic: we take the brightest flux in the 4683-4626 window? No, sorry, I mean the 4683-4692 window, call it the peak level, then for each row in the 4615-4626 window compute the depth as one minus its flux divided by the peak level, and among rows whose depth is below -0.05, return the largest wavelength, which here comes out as 4623.5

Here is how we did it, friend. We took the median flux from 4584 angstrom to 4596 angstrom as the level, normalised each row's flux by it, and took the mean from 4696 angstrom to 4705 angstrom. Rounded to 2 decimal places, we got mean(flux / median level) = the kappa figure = 1.03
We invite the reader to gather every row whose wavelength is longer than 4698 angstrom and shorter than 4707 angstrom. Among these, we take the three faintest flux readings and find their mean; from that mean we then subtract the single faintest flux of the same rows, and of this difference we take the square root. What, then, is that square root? 2.4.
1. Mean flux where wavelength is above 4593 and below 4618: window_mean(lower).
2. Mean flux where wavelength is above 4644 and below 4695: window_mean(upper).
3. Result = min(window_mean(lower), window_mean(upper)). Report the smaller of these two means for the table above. 82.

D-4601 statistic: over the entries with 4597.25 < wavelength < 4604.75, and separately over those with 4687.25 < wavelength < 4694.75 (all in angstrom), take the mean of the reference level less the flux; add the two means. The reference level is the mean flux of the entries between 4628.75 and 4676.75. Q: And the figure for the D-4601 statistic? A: -6.2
